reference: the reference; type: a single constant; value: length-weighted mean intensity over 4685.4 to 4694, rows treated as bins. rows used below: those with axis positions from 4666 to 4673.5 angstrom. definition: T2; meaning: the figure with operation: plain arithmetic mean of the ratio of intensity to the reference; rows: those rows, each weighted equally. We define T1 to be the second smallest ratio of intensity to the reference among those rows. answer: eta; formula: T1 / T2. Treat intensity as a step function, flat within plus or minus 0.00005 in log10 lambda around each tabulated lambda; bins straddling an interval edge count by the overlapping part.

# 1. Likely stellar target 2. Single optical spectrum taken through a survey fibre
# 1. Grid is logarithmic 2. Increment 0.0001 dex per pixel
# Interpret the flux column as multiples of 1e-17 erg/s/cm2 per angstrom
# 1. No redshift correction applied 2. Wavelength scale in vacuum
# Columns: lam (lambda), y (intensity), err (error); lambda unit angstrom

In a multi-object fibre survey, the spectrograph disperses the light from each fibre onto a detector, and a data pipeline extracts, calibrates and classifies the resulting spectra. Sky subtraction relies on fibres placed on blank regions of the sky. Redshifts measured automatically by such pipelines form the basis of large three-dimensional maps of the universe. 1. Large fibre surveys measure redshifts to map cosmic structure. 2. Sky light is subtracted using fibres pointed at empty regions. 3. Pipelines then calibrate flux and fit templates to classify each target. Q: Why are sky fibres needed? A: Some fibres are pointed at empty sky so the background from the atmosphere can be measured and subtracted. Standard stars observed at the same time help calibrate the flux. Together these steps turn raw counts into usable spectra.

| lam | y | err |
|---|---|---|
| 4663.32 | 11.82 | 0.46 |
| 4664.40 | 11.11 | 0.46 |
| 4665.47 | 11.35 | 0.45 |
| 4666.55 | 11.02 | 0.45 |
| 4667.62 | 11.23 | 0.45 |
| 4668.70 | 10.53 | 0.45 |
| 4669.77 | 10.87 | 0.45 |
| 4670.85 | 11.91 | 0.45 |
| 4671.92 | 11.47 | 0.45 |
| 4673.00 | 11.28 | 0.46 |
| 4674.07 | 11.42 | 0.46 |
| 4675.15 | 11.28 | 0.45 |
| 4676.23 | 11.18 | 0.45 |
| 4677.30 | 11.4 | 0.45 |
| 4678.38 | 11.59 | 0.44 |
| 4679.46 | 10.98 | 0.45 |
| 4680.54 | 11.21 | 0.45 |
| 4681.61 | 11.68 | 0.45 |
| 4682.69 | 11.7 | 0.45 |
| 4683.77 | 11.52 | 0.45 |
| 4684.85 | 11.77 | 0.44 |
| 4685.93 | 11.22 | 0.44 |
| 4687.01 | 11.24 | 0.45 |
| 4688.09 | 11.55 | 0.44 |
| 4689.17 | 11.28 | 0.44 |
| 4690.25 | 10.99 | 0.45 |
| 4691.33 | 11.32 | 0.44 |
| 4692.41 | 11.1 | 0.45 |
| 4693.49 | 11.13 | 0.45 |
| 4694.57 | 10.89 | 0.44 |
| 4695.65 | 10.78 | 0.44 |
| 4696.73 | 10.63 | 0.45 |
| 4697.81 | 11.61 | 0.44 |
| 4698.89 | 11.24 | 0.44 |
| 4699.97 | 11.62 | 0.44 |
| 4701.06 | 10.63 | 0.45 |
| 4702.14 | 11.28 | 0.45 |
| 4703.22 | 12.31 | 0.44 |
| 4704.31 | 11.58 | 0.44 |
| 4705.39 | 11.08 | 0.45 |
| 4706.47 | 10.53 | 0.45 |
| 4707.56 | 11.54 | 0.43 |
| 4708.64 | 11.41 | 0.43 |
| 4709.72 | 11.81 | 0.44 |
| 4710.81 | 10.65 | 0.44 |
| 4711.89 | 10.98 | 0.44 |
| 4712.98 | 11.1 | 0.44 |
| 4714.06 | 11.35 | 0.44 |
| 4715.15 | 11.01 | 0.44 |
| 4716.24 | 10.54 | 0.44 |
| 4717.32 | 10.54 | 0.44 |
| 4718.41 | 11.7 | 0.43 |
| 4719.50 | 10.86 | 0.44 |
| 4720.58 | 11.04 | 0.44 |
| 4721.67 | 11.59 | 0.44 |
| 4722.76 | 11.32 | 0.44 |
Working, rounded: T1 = 0.97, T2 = 1.00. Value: 0.972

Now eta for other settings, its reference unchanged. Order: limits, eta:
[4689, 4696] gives 0.984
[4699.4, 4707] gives 0.942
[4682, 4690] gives 0.980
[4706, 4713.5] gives 0.956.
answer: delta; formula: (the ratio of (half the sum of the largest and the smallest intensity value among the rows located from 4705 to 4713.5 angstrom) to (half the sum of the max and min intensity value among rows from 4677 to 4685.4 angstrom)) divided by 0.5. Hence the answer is 1.964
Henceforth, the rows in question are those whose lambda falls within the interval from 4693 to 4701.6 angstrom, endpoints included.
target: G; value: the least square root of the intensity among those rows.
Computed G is 3.26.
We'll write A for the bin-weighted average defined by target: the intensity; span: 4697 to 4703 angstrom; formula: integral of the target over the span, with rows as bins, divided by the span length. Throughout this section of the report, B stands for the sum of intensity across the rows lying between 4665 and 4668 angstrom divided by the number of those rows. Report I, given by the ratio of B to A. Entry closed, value 0.99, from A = 11.3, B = 11.2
